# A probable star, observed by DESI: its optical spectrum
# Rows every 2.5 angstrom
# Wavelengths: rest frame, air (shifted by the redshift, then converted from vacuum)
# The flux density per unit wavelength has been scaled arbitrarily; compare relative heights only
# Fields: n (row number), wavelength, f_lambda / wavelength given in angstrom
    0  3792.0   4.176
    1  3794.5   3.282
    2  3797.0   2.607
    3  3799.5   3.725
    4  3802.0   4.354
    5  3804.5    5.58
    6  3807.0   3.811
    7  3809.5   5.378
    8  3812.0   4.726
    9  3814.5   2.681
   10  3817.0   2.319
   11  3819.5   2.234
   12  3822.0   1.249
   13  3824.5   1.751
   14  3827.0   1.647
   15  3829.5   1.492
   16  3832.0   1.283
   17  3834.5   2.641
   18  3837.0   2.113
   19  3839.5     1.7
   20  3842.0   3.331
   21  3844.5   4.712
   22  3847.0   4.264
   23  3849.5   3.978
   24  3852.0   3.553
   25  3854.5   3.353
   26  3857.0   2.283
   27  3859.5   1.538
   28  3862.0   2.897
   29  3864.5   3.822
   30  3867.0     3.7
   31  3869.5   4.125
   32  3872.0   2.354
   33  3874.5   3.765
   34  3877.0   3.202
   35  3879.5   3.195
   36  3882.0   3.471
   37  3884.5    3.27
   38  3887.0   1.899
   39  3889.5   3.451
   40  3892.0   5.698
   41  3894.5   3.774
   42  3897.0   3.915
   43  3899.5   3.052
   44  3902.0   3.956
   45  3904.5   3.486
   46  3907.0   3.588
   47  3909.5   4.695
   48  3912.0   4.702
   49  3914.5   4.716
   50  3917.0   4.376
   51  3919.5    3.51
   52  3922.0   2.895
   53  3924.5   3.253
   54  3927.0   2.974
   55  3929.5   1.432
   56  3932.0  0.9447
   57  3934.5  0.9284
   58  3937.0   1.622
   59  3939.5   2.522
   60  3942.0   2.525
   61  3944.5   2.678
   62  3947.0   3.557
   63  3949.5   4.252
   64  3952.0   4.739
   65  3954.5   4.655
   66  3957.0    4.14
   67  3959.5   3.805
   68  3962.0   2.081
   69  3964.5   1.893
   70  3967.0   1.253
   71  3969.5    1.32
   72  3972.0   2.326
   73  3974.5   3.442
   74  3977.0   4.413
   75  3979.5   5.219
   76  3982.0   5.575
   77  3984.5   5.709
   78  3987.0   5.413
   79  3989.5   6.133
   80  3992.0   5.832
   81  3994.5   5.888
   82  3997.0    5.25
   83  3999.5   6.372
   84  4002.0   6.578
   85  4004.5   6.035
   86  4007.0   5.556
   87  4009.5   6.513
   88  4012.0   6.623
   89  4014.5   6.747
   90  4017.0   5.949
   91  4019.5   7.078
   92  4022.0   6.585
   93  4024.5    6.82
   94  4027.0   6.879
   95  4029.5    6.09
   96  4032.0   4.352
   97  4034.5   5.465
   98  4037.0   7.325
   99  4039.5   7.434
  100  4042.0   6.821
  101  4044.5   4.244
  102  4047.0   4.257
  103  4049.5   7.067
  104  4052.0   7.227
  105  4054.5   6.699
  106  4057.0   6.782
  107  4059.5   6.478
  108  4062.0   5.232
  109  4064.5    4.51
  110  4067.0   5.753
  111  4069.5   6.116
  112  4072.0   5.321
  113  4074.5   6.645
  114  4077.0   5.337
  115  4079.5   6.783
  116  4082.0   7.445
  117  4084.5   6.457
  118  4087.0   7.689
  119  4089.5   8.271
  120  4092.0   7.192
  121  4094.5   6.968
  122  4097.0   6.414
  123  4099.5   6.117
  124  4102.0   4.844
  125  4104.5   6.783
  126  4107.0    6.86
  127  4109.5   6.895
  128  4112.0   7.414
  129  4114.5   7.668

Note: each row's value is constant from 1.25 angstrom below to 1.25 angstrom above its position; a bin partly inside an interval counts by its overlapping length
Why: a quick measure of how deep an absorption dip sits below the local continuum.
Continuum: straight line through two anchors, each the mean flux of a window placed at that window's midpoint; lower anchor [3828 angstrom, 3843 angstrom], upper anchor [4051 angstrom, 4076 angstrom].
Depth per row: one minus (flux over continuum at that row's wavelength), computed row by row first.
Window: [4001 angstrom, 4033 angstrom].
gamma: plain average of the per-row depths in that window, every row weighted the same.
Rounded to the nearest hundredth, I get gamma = -0.20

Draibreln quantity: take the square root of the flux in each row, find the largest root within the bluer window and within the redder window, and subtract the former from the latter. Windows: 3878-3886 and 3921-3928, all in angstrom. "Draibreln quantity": -0.1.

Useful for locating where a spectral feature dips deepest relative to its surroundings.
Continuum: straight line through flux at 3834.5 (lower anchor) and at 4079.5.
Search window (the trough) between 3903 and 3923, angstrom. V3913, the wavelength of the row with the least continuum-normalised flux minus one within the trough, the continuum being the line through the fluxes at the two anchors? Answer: 3922.0 angstrom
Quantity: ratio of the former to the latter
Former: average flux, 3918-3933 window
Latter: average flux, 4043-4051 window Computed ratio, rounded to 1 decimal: 0.5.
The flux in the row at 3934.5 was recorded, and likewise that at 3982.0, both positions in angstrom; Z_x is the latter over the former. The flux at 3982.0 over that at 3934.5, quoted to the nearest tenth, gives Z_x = 6.0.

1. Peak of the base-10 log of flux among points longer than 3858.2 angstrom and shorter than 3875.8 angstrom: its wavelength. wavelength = 3869.5 angstrom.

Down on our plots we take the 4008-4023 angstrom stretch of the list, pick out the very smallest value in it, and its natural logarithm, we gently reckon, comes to 1.8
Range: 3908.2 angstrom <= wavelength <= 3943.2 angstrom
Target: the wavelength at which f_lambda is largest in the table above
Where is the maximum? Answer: 3914.5 angstrom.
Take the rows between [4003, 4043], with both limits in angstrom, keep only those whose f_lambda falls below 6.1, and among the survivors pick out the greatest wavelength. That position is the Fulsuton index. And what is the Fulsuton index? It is 4034.5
